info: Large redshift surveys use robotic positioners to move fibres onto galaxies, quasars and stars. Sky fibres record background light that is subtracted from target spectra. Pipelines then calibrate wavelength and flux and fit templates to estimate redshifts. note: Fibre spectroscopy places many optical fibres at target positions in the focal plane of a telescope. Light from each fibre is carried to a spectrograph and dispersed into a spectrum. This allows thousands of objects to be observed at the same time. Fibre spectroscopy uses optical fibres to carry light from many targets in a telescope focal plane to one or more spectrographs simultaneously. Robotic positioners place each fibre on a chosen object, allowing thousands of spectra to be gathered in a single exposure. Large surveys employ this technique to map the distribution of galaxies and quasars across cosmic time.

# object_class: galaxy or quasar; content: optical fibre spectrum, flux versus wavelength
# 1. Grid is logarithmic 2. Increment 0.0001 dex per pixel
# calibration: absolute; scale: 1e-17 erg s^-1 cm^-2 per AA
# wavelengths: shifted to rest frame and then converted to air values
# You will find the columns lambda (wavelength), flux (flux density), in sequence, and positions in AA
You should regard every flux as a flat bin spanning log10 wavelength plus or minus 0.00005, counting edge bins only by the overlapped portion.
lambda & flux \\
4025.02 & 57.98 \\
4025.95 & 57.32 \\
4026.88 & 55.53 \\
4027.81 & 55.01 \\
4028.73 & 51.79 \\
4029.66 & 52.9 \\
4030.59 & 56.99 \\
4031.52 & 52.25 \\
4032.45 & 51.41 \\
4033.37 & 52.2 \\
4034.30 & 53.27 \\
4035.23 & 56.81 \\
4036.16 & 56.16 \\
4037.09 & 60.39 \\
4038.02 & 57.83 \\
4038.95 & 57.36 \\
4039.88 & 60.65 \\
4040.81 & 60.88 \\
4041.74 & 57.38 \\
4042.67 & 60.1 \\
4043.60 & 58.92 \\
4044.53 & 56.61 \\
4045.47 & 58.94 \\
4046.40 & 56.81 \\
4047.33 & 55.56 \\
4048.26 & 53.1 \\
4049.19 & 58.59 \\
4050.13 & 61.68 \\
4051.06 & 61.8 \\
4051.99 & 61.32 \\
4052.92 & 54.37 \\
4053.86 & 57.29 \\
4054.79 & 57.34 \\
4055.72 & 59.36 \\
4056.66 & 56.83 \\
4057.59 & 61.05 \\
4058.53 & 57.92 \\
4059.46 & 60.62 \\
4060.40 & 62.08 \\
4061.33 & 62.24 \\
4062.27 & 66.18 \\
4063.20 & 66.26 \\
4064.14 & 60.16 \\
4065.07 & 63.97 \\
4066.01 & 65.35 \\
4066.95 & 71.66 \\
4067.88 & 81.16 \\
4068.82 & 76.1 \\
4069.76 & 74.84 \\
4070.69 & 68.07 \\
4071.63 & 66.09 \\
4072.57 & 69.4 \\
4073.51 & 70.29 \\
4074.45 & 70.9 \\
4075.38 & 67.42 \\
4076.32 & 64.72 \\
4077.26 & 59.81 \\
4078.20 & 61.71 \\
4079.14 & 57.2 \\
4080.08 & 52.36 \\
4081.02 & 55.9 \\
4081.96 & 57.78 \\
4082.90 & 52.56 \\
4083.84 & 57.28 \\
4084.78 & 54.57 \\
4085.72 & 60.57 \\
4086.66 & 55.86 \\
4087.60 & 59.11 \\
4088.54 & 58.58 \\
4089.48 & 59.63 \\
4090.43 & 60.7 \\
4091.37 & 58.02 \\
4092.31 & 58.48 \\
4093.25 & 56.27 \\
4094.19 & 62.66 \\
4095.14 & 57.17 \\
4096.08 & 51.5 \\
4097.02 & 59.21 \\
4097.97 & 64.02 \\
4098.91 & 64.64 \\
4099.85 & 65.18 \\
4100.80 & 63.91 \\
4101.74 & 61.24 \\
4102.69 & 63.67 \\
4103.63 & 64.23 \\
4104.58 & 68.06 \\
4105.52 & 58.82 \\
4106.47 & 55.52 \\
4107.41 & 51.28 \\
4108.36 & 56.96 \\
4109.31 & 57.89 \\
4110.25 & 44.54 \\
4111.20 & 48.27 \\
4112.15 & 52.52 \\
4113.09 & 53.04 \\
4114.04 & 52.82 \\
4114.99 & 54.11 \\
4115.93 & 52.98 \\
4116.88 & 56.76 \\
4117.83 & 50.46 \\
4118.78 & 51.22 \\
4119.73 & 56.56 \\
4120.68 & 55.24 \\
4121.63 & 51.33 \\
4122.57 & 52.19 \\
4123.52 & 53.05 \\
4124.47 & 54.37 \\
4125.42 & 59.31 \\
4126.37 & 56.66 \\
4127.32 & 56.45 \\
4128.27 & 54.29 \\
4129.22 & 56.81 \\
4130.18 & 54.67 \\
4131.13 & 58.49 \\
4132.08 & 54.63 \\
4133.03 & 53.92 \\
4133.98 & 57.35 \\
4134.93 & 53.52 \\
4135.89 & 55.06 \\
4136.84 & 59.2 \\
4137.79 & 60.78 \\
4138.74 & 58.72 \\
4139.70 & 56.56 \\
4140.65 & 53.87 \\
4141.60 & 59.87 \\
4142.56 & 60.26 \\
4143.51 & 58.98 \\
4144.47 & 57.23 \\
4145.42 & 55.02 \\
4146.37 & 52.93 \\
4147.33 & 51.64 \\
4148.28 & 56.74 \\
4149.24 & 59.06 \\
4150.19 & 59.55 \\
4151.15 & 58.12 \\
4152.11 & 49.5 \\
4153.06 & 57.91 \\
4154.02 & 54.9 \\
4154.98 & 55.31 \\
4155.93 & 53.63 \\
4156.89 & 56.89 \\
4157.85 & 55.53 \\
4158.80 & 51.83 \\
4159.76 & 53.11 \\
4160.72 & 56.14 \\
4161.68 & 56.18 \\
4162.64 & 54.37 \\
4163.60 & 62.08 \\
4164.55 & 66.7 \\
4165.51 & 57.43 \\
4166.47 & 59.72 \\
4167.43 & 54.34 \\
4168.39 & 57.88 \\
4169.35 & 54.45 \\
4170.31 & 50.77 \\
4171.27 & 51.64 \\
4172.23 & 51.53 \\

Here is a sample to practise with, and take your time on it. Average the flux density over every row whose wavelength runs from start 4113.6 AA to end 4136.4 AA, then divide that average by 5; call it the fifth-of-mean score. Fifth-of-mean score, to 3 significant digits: 10.9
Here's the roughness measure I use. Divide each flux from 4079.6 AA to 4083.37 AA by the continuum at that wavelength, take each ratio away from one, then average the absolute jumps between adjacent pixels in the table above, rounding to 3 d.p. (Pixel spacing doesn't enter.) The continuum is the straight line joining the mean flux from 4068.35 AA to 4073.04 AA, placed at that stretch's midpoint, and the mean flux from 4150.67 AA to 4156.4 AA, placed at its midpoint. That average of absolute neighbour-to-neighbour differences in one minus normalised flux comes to 0.052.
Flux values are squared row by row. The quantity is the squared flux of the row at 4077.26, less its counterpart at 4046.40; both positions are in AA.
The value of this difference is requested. 350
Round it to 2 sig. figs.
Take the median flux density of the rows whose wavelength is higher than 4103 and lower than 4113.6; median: 56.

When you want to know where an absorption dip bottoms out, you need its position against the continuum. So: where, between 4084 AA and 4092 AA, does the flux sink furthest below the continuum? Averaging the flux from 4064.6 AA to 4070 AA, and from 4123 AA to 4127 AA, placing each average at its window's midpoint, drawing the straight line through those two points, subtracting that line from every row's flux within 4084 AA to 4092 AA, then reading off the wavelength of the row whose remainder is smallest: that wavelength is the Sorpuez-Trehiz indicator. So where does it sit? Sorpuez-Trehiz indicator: 4084.78 AA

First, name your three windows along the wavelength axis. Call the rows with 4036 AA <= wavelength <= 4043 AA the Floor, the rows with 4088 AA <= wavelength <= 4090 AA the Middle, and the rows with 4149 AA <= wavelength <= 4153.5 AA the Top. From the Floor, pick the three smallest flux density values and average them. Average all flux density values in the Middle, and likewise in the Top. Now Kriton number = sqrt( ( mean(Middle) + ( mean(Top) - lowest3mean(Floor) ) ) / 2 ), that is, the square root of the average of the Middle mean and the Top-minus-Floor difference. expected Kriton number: 5.4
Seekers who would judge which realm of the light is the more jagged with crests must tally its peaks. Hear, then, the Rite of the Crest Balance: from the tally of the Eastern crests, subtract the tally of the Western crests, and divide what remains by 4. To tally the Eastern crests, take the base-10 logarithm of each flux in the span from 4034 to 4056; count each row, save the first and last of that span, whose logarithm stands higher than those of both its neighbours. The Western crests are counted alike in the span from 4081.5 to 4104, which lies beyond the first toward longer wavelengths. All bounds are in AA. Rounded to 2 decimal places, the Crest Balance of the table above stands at -0.25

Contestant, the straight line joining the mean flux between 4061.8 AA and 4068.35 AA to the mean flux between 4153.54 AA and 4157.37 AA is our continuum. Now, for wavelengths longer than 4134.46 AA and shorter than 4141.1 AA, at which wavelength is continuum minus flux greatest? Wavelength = 4134.93 AA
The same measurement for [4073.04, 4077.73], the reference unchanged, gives 4077.26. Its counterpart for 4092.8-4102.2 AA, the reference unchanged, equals 4096.08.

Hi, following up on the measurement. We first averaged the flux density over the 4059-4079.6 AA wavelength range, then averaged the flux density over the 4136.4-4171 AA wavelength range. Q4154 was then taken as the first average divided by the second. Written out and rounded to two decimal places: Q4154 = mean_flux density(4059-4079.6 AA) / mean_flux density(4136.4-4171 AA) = 1.18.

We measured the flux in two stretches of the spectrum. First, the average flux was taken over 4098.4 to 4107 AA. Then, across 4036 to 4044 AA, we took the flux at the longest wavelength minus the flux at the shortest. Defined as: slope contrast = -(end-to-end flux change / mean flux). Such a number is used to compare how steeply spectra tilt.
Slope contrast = -0.04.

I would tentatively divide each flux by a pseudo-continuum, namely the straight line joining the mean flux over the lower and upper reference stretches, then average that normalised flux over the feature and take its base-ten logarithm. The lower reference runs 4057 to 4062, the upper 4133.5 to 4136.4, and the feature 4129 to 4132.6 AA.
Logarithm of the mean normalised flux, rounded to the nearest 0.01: 0.00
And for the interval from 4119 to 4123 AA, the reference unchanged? -0.02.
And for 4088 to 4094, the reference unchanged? 0.00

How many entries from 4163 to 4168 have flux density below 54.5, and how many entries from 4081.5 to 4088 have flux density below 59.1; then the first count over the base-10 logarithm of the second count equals 1.4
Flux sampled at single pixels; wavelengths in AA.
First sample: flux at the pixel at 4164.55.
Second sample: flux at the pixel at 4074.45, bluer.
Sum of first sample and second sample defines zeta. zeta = 138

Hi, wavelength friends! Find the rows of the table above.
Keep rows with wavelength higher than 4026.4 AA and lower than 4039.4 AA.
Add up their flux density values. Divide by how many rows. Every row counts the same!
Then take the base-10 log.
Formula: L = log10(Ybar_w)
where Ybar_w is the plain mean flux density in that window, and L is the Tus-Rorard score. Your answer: 1.740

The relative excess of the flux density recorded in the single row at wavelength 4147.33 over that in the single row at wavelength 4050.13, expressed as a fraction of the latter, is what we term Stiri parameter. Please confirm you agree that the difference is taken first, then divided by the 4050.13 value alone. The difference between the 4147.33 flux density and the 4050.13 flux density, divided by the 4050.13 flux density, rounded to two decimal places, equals -0.16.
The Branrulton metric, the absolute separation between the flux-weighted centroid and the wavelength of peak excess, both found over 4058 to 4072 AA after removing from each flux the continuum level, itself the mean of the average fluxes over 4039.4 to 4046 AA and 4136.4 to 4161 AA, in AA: 0.9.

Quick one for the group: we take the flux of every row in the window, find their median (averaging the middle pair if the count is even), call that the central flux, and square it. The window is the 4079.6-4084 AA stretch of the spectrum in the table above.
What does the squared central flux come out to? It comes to 3125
